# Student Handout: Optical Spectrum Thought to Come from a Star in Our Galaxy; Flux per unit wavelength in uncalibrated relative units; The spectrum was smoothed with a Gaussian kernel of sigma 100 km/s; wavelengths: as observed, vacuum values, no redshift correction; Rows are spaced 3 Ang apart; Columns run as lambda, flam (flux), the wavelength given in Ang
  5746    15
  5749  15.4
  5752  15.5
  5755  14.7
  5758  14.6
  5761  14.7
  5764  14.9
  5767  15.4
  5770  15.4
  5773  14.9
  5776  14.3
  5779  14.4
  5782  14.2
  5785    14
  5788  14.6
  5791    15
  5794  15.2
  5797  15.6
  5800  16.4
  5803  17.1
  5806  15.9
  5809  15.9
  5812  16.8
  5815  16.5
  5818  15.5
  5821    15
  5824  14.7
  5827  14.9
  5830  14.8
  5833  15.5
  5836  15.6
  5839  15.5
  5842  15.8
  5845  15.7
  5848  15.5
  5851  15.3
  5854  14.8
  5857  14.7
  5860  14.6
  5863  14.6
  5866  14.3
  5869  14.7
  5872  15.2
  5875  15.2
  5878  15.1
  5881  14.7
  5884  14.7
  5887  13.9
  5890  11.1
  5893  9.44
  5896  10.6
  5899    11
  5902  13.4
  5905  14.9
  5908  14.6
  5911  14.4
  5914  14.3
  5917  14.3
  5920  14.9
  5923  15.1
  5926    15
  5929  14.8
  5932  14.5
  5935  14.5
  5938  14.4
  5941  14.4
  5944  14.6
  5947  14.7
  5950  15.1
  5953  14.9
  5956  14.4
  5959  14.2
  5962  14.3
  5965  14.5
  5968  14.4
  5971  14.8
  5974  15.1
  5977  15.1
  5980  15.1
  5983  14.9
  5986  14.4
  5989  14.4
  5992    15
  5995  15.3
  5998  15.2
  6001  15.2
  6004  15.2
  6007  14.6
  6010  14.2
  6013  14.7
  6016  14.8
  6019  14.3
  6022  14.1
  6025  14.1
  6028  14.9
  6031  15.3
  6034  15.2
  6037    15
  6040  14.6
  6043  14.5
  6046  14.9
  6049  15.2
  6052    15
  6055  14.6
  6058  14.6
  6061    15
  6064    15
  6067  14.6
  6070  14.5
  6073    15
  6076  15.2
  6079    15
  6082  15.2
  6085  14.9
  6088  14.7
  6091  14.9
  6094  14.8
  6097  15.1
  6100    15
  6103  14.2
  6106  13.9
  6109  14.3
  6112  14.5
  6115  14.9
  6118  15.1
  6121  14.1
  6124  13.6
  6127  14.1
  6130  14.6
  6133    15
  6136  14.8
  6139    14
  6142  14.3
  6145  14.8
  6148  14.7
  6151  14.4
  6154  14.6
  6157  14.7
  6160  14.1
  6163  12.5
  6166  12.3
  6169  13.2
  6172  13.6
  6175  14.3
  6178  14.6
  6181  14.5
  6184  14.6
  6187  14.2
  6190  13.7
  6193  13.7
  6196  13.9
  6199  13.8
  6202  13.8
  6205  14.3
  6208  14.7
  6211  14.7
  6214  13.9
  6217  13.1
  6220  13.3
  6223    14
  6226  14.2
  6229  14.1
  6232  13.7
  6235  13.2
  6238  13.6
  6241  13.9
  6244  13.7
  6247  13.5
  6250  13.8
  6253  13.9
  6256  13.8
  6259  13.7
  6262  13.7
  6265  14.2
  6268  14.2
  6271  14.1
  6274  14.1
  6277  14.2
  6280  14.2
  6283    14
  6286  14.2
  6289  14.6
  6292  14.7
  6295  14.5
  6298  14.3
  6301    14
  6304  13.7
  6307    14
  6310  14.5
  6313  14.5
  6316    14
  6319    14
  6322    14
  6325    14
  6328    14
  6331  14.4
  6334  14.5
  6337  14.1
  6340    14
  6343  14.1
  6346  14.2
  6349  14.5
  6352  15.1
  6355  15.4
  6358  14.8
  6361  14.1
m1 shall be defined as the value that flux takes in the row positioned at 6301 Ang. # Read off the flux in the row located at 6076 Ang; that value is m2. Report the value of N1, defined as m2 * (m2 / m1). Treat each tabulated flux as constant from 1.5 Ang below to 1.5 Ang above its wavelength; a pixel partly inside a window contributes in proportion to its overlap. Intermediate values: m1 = 14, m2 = 15.2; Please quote 16.5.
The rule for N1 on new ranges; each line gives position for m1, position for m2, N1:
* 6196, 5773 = 16.0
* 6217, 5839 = 18.3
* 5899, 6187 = 18.3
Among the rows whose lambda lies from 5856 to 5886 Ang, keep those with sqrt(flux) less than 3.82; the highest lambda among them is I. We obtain 5866 Ang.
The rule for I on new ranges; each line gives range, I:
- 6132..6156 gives 6151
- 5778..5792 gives 5785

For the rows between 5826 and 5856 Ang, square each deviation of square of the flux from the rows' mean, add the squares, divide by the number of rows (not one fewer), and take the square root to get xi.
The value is 10.8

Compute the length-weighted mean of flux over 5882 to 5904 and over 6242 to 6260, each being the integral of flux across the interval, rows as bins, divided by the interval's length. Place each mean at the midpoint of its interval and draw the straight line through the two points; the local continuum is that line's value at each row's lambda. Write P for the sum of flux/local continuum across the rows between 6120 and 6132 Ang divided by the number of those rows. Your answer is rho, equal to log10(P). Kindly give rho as 0.029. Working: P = 1.07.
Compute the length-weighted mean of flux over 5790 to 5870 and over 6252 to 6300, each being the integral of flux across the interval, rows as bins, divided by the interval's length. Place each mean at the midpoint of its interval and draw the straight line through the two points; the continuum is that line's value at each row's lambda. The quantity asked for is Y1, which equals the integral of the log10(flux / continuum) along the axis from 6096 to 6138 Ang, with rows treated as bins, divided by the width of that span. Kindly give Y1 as -0.003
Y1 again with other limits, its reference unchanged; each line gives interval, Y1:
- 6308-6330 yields 0.004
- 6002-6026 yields -0.011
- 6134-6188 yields -0.011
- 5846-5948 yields -0.033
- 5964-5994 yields -0.006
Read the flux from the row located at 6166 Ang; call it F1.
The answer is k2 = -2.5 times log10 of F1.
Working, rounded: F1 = 12.3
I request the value -2.72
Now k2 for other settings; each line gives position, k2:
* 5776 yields -2.89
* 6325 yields -2.87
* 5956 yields -2.90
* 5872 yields -2.95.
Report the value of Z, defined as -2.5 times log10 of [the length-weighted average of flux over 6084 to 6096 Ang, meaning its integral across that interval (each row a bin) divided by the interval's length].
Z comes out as -2.93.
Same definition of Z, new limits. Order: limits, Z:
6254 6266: -2.85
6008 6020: -2.90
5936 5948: -2.90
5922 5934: -2.93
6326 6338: -2.88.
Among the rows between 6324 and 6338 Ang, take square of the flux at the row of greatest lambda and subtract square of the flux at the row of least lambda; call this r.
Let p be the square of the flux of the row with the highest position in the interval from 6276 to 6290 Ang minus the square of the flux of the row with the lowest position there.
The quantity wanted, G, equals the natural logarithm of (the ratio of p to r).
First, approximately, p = 12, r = 3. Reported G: 1.4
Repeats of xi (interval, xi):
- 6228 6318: 9.6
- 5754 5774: 9.2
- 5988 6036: 12.7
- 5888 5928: 48.4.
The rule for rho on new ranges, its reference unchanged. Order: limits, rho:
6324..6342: 0.002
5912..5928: 0.079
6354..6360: 0.026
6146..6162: 0.037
